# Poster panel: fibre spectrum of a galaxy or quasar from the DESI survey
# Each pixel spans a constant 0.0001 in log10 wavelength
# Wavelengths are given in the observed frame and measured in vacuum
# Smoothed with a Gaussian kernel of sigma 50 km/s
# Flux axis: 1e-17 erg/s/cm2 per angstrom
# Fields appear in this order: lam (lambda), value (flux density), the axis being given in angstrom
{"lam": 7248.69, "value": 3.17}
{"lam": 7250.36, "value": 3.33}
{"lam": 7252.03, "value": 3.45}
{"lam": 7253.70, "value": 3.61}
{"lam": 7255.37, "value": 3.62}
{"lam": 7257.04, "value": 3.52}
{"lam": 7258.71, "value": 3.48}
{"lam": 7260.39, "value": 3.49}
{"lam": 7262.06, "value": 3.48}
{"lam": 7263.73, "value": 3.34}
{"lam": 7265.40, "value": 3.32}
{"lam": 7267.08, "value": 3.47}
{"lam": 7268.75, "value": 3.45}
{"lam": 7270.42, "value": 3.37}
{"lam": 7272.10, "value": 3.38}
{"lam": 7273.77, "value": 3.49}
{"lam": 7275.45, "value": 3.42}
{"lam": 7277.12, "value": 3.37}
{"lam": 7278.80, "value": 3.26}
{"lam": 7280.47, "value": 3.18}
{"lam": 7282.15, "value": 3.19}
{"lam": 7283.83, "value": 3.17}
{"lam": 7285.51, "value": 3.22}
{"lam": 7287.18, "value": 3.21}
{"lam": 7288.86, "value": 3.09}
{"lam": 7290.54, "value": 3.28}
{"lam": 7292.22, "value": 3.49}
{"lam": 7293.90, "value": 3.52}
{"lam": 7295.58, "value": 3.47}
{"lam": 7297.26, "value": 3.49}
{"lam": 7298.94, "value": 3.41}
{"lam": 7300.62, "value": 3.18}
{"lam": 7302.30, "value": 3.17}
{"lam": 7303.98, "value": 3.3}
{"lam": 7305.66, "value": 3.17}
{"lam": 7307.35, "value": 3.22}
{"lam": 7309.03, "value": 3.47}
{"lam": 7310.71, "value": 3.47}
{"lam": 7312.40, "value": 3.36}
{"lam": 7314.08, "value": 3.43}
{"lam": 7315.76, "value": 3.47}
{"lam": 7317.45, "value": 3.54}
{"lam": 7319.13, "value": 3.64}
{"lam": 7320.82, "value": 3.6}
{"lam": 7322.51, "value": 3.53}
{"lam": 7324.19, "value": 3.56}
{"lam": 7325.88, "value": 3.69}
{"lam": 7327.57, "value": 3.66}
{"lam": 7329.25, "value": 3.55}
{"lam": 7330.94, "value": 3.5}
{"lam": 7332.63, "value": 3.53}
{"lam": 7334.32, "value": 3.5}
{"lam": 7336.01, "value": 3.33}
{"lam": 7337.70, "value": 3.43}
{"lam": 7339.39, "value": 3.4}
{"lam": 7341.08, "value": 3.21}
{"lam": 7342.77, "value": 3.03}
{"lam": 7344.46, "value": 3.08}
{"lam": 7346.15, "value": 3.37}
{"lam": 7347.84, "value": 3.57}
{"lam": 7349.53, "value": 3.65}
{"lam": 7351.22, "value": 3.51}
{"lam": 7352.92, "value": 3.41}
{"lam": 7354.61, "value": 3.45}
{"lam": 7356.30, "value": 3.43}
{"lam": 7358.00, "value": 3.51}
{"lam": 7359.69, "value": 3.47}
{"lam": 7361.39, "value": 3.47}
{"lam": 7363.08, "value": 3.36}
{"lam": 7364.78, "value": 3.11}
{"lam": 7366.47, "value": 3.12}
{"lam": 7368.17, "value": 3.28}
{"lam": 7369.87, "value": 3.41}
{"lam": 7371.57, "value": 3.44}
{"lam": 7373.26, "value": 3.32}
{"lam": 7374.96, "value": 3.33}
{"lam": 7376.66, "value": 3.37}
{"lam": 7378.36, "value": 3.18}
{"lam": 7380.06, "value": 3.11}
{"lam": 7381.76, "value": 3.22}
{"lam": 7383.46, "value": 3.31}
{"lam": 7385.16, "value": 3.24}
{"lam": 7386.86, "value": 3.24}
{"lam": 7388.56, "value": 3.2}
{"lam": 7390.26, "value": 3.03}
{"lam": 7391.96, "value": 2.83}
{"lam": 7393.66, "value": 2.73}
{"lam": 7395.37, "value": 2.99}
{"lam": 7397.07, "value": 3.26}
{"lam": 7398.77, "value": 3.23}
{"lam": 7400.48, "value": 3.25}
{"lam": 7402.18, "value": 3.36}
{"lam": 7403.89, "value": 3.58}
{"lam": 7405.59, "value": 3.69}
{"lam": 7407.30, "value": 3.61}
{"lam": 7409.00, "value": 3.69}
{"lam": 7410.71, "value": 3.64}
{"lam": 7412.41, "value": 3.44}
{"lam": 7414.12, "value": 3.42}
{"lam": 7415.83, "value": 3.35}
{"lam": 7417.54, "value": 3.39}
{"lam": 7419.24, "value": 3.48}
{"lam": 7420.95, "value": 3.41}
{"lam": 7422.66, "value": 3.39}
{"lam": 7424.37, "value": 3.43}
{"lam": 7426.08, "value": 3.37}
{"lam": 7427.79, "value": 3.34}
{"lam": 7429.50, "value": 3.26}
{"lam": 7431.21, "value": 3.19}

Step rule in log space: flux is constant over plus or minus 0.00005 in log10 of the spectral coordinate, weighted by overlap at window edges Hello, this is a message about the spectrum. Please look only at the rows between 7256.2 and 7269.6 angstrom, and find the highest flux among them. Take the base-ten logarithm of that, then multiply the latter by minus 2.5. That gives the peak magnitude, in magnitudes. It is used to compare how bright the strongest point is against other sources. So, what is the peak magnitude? -1.37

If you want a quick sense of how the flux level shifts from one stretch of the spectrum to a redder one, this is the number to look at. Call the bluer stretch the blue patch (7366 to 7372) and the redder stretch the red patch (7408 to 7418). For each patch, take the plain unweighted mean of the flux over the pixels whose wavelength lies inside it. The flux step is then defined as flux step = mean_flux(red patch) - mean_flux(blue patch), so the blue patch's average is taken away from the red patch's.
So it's 0.18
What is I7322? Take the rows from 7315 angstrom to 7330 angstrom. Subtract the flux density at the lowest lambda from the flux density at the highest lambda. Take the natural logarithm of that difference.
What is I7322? -2.5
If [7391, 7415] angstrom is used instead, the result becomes -0.5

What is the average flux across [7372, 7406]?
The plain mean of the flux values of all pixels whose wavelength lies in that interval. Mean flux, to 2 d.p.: 3.22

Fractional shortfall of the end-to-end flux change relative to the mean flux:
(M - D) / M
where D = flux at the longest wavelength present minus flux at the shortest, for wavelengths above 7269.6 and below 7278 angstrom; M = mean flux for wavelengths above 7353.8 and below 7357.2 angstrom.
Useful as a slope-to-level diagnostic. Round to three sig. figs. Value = 1.00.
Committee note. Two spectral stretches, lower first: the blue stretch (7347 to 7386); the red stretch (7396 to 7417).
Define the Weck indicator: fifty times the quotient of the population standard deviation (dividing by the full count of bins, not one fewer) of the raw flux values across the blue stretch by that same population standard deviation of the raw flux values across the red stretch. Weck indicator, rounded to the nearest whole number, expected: 43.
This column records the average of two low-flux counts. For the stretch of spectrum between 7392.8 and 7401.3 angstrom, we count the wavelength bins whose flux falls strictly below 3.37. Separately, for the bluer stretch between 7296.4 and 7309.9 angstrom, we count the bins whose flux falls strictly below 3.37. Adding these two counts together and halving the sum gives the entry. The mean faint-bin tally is 5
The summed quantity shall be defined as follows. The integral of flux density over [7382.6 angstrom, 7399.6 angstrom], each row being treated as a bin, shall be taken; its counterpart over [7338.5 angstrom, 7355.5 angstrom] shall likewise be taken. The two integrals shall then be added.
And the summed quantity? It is 110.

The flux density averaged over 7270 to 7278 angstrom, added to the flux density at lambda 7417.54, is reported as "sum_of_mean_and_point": 6.80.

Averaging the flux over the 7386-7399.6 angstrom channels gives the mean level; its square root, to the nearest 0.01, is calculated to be 1.75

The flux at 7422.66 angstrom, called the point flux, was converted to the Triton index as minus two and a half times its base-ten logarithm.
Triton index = -1.33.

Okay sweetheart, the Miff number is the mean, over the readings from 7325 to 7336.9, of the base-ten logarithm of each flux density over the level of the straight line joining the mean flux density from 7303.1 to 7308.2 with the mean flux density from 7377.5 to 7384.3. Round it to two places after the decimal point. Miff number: 0.04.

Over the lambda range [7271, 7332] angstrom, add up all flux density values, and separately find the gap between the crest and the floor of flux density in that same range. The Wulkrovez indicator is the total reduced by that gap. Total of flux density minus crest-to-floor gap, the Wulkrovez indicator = 122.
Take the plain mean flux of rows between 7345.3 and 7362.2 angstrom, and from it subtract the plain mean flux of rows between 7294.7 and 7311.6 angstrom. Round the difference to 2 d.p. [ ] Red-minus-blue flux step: 0.15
